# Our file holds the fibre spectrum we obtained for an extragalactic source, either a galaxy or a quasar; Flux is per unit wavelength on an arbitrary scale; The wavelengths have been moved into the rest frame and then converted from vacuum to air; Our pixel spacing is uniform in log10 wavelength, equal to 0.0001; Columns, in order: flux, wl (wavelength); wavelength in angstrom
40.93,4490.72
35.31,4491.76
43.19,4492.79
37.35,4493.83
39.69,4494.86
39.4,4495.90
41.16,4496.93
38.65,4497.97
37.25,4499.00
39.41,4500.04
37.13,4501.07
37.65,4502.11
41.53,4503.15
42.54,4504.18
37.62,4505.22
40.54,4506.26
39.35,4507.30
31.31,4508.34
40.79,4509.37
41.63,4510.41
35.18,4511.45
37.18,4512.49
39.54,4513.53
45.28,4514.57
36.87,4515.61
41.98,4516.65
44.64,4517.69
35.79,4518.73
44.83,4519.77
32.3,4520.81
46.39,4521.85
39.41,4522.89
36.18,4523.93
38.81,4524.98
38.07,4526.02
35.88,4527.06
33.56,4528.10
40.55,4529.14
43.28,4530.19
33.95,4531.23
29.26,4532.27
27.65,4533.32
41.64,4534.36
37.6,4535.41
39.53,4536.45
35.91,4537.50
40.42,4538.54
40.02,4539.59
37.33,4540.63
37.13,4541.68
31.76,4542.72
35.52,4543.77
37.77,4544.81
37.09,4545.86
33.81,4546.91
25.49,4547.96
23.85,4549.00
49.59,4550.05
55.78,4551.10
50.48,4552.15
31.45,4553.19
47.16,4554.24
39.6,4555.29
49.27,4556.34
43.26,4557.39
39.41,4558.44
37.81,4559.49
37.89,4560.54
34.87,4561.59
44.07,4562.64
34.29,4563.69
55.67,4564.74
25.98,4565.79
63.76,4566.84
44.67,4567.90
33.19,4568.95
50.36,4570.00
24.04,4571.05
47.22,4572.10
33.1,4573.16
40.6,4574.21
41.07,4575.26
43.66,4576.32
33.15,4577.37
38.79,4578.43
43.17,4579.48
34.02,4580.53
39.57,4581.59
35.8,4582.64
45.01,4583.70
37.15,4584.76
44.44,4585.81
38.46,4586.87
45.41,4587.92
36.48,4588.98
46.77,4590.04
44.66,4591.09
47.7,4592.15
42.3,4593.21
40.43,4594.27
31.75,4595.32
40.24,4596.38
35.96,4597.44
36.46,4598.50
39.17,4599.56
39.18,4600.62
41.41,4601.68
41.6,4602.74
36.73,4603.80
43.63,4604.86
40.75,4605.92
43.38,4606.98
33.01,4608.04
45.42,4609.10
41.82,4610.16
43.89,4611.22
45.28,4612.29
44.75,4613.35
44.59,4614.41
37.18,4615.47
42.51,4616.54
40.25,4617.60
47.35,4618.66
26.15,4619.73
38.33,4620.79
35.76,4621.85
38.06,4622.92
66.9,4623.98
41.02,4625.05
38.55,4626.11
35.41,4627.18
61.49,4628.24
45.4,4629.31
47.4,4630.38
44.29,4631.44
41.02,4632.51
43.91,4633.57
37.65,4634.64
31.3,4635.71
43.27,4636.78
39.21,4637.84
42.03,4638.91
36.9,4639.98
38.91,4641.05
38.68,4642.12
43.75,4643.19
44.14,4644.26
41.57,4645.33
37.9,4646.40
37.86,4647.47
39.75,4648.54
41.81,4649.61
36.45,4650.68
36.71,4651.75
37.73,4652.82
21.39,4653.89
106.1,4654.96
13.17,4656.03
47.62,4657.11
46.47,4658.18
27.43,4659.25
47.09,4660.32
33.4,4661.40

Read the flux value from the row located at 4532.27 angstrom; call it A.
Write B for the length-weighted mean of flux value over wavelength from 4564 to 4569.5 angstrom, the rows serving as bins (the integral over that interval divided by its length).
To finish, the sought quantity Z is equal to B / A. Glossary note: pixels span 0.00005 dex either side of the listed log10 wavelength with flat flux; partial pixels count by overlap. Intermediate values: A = 29.26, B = 44.3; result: 1.5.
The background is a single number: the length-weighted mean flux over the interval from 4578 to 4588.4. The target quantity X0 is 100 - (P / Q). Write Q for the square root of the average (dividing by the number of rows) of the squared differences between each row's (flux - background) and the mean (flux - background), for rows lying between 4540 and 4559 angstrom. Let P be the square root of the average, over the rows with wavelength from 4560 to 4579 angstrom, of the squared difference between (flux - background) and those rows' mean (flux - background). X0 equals 98.9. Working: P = 9.7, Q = 8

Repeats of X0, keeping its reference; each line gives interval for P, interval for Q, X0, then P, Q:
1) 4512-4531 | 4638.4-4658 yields 99.8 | 4.1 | 18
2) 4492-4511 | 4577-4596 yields 99.4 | 2.6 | 5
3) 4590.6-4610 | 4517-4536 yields 99.2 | 4.1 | 5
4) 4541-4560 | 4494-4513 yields 96.8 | 8.5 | 3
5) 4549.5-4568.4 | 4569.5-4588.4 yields 98.5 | 9.3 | 6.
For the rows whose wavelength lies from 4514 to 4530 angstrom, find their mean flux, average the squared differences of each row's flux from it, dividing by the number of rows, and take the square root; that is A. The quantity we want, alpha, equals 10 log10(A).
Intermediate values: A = 4.3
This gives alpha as 6.3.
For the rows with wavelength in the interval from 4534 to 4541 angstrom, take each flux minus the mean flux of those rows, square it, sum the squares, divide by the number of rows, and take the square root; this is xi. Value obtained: 1.9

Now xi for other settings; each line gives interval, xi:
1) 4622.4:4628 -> 11.6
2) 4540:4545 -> 2.2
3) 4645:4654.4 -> 5.7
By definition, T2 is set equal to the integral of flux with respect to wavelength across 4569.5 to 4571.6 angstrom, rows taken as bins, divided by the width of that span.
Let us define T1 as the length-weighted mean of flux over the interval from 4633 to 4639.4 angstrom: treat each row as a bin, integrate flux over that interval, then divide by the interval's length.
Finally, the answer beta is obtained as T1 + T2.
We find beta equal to 77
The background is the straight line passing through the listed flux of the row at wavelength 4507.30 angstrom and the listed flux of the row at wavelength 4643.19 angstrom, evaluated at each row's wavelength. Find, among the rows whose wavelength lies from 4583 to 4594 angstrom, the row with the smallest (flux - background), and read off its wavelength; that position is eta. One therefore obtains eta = 4588.98 angstrom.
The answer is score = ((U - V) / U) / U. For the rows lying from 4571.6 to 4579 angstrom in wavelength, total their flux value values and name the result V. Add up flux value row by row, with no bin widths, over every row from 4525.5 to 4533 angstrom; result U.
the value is -0.0004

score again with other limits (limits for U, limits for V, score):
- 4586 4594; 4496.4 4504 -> 0.0003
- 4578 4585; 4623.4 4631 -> -0.0008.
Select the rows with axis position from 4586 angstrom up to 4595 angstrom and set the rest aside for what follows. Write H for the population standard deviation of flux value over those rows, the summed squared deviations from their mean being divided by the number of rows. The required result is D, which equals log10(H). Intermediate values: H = 3.8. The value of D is 0.6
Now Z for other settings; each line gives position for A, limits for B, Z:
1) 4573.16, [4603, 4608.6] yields 1.2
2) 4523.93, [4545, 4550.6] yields 0.9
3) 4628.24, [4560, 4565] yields 0.7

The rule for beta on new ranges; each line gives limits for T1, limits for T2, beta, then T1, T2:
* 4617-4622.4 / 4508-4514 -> 75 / 37.7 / 37.8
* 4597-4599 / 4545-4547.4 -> 72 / 36.2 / 35.7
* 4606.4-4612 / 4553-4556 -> 82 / 41.6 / 40.8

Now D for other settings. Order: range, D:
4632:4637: 0.7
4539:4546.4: 0.4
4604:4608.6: 0.6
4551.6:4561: 0.8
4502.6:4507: 0.3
